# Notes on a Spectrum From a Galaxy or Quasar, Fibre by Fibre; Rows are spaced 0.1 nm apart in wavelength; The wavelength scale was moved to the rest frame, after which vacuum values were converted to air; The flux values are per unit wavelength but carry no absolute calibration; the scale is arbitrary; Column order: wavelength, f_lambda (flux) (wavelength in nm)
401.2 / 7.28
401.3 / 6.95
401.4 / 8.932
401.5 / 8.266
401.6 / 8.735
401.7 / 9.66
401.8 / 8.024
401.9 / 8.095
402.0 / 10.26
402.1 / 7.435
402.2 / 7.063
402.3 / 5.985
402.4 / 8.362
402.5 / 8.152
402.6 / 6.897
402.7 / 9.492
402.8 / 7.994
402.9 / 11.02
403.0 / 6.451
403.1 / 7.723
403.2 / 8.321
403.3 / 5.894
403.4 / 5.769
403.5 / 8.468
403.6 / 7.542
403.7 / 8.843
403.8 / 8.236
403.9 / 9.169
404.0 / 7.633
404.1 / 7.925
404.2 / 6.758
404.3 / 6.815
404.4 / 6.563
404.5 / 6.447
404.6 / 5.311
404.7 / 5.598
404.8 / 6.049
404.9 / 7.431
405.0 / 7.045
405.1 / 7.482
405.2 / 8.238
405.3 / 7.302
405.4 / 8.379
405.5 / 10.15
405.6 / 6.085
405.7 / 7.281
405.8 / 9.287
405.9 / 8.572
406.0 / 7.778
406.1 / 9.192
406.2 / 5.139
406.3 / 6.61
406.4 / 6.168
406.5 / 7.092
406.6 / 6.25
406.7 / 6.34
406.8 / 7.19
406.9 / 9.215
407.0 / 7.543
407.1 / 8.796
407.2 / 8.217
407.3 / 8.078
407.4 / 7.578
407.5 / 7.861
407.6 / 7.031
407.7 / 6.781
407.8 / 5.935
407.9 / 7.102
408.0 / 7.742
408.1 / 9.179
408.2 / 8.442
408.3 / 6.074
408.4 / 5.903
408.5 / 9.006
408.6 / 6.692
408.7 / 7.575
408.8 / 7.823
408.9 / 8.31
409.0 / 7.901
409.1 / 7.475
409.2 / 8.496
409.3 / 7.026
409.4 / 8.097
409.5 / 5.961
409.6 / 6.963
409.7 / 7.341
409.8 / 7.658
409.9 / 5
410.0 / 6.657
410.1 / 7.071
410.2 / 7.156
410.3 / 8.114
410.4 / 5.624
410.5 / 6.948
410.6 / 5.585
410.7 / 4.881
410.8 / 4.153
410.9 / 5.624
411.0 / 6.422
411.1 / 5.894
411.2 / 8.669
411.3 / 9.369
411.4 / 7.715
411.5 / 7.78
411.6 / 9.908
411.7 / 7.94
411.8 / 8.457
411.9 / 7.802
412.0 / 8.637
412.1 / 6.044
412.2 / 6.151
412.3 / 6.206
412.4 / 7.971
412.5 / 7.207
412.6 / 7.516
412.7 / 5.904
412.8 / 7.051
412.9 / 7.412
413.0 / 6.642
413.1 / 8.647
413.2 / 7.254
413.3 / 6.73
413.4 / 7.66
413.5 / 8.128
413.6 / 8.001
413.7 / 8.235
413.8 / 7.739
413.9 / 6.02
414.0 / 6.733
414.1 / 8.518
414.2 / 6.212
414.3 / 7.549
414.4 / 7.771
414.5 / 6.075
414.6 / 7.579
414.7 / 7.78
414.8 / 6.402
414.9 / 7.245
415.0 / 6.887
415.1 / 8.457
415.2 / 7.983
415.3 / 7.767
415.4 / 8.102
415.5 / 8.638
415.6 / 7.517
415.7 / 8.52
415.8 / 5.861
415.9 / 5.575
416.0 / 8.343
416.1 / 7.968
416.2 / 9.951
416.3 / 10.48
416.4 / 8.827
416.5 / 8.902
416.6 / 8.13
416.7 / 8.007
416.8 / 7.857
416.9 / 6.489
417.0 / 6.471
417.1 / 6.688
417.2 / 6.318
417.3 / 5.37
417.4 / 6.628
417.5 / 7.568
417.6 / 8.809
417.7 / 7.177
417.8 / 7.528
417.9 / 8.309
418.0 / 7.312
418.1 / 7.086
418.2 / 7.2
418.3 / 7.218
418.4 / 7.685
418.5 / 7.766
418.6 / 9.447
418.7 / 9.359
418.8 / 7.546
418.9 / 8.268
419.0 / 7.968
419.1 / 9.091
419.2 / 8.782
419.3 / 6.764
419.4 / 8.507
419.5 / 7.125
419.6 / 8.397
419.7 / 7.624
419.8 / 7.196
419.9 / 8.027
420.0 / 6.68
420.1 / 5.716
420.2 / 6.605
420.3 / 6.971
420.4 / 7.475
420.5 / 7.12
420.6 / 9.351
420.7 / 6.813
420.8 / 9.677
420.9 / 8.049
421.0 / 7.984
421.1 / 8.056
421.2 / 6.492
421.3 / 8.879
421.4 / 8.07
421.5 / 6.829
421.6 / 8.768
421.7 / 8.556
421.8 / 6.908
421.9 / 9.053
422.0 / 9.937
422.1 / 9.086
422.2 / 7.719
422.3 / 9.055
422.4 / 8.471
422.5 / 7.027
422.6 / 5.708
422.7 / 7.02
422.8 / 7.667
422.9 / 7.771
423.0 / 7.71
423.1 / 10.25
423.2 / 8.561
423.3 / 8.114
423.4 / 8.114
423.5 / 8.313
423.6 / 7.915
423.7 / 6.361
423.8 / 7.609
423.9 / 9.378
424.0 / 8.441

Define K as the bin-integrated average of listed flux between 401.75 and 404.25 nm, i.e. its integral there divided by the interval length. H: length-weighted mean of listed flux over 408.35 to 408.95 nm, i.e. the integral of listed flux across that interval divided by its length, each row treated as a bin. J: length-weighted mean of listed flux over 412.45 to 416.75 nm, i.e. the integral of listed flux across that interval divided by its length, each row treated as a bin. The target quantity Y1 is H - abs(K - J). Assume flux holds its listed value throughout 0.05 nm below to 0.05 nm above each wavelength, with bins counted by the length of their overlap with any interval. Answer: 7.3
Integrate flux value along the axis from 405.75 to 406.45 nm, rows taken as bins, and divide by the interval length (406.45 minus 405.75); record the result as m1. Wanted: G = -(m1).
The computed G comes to -7.5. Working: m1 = 7.5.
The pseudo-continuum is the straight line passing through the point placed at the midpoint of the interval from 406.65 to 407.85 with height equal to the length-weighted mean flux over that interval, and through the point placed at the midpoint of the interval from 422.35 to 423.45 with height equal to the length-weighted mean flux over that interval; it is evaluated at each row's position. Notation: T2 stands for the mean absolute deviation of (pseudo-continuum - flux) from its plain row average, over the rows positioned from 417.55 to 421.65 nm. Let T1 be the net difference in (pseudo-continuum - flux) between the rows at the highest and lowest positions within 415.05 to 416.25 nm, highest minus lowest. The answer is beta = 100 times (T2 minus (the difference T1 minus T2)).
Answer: 299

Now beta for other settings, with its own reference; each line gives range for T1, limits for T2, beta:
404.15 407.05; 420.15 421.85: 241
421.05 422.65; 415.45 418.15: -38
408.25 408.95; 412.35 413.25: 329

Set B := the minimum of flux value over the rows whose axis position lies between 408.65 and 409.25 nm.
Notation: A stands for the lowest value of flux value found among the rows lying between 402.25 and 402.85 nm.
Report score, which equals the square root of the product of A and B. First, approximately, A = 5.985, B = 7.475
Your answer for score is 6.7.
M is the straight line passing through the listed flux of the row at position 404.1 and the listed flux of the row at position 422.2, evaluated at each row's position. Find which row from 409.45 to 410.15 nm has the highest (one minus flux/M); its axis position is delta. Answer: 409.9 nm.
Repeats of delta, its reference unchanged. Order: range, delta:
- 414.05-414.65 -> 414.5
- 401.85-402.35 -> 402.3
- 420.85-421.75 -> 421.2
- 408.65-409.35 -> 409.3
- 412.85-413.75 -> 413.0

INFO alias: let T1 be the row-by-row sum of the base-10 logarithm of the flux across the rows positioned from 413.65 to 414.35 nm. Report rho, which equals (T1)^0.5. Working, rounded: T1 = 6.0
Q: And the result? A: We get 2.5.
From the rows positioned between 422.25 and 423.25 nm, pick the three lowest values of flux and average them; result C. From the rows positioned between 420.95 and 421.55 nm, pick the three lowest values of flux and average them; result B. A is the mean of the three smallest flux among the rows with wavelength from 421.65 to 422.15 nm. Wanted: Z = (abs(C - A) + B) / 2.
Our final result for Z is 4.34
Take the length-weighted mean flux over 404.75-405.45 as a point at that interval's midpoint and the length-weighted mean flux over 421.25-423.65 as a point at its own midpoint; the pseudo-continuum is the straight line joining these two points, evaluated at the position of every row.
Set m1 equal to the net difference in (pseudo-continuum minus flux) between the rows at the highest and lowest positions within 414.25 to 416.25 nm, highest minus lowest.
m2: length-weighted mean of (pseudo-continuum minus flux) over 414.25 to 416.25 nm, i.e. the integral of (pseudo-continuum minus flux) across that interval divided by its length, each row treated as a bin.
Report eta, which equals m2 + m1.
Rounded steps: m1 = -2.3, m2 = 0.25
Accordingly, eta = -2.1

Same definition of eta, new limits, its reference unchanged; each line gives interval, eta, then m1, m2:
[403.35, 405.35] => -1.3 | -1.5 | 0.16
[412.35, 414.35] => 0.9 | 0.5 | 0.41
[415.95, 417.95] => 0.2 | 0.1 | 0.12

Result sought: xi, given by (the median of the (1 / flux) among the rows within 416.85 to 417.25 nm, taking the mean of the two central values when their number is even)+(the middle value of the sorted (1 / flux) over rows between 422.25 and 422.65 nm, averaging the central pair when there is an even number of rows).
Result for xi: 0.285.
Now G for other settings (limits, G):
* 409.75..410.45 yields -6.8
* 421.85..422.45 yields -8.9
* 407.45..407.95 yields -6.9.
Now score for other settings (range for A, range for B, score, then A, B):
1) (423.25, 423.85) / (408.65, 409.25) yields 6.9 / 6.361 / 7.475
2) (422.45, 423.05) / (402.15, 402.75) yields 5.8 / 5.708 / 5.985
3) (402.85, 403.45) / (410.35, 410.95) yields 4.9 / 5.769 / 4.153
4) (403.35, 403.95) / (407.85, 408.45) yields 5.8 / 5.769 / 5.903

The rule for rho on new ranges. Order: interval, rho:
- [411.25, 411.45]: 1.4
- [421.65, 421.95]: 1.7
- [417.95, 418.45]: 2.1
